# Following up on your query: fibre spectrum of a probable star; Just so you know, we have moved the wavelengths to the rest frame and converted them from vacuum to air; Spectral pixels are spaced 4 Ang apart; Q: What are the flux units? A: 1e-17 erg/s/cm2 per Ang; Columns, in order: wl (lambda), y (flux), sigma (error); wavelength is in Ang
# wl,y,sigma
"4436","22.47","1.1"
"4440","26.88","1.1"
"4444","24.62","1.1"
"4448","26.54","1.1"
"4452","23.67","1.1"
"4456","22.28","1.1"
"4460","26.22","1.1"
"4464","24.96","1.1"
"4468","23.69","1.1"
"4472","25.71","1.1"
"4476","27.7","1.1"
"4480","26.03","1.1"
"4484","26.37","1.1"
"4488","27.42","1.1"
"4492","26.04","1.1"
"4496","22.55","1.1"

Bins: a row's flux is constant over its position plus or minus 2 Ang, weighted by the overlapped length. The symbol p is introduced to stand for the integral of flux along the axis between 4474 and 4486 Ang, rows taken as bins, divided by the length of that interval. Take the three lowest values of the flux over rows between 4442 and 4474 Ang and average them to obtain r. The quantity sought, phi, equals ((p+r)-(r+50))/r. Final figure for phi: -1.00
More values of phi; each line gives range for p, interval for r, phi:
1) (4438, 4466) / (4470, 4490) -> -0.96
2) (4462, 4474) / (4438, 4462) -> -1.07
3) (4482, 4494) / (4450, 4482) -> -1.01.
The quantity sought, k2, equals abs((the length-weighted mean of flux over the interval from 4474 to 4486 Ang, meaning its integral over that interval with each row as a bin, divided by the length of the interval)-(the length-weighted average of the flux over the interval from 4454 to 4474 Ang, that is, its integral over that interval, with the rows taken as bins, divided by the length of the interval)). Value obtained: 2.1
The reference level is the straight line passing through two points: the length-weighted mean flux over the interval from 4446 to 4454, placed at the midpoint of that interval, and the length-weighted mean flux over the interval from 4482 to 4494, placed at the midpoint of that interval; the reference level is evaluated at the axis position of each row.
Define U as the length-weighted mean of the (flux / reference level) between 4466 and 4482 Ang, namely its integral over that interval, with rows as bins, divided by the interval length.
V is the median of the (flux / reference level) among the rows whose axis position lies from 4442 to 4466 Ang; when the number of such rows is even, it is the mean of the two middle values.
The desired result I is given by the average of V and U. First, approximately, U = 0.99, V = 0.98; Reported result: 0.99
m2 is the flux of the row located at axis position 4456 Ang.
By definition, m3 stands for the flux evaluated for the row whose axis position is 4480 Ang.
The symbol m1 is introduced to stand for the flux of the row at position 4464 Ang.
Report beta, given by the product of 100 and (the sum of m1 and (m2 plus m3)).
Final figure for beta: 7327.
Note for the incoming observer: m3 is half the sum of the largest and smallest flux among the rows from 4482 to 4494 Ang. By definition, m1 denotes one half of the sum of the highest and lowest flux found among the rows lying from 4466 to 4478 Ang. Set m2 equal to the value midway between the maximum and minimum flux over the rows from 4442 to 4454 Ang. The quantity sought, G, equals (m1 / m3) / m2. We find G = 0.0383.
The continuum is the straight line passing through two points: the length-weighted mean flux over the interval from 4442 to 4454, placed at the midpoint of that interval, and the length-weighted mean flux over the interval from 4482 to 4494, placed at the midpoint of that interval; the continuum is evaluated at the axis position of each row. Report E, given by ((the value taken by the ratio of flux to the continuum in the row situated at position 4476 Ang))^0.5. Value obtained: 1.03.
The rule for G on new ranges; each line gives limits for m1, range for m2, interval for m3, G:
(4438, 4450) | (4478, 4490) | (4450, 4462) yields 0.0397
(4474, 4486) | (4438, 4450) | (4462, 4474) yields 0.0422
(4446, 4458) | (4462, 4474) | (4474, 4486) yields 0.0368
